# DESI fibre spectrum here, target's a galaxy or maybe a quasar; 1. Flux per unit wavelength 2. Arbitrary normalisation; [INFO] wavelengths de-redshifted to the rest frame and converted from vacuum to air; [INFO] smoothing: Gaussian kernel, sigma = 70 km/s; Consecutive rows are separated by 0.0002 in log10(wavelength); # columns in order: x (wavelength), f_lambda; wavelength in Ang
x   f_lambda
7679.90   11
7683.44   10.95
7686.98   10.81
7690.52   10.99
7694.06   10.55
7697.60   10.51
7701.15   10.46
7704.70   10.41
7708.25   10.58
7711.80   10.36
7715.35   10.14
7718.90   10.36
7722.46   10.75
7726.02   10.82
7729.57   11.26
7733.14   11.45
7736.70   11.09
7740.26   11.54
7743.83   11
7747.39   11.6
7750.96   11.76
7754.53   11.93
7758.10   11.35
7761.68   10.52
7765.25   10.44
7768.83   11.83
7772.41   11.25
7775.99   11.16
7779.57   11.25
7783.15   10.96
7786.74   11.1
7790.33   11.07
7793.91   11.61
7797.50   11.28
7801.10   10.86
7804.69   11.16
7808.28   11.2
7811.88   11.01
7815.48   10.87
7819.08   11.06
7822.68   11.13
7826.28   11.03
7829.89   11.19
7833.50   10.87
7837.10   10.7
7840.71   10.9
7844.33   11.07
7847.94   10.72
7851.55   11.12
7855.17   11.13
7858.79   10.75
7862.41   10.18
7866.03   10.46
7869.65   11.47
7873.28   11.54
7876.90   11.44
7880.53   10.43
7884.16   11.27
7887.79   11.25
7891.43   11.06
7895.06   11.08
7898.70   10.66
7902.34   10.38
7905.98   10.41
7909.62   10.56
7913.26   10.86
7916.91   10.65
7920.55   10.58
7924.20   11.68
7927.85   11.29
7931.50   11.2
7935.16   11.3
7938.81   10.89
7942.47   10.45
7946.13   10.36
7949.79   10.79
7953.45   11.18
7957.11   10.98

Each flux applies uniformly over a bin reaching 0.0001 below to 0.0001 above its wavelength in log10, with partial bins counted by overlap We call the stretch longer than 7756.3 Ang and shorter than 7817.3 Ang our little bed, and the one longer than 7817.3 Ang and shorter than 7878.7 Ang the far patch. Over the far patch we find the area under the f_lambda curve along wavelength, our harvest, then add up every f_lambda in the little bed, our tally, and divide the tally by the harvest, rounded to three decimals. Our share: 0.280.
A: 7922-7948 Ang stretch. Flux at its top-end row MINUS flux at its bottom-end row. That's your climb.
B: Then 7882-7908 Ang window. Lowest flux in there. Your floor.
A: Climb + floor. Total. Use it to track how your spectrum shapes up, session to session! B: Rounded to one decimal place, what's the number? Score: 9.1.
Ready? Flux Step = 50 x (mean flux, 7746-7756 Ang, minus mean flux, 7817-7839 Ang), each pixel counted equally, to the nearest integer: 38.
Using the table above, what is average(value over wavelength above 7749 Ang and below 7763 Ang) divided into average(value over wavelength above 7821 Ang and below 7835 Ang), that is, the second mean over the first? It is 0.97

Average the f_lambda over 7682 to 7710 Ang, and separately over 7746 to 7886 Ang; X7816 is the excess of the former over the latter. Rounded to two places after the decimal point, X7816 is -0.44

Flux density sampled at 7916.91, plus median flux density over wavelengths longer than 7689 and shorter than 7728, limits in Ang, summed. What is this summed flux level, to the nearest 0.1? 21.2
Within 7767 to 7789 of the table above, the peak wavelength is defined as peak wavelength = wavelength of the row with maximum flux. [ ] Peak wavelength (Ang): 7768.83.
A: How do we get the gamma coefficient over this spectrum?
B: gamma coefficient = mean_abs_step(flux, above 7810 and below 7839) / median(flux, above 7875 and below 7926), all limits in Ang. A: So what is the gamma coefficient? 0.015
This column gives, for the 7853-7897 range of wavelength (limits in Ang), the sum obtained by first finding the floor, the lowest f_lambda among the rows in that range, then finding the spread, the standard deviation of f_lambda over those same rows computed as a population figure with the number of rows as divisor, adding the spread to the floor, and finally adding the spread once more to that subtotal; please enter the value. 11.0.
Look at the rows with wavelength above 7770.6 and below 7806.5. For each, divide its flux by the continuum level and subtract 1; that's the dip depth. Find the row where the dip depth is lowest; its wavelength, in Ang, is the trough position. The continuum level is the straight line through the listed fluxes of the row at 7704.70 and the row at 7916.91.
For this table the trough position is 7801.10 Ang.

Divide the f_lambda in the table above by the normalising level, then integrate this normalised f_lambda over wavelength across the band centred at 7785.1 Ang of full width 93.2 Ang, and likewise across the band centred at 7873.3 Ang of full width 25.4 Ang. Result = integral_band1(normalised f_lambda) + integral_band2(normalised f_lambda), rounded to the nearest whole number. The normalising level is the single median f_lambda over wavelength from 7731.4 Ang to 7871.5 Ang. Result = 119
